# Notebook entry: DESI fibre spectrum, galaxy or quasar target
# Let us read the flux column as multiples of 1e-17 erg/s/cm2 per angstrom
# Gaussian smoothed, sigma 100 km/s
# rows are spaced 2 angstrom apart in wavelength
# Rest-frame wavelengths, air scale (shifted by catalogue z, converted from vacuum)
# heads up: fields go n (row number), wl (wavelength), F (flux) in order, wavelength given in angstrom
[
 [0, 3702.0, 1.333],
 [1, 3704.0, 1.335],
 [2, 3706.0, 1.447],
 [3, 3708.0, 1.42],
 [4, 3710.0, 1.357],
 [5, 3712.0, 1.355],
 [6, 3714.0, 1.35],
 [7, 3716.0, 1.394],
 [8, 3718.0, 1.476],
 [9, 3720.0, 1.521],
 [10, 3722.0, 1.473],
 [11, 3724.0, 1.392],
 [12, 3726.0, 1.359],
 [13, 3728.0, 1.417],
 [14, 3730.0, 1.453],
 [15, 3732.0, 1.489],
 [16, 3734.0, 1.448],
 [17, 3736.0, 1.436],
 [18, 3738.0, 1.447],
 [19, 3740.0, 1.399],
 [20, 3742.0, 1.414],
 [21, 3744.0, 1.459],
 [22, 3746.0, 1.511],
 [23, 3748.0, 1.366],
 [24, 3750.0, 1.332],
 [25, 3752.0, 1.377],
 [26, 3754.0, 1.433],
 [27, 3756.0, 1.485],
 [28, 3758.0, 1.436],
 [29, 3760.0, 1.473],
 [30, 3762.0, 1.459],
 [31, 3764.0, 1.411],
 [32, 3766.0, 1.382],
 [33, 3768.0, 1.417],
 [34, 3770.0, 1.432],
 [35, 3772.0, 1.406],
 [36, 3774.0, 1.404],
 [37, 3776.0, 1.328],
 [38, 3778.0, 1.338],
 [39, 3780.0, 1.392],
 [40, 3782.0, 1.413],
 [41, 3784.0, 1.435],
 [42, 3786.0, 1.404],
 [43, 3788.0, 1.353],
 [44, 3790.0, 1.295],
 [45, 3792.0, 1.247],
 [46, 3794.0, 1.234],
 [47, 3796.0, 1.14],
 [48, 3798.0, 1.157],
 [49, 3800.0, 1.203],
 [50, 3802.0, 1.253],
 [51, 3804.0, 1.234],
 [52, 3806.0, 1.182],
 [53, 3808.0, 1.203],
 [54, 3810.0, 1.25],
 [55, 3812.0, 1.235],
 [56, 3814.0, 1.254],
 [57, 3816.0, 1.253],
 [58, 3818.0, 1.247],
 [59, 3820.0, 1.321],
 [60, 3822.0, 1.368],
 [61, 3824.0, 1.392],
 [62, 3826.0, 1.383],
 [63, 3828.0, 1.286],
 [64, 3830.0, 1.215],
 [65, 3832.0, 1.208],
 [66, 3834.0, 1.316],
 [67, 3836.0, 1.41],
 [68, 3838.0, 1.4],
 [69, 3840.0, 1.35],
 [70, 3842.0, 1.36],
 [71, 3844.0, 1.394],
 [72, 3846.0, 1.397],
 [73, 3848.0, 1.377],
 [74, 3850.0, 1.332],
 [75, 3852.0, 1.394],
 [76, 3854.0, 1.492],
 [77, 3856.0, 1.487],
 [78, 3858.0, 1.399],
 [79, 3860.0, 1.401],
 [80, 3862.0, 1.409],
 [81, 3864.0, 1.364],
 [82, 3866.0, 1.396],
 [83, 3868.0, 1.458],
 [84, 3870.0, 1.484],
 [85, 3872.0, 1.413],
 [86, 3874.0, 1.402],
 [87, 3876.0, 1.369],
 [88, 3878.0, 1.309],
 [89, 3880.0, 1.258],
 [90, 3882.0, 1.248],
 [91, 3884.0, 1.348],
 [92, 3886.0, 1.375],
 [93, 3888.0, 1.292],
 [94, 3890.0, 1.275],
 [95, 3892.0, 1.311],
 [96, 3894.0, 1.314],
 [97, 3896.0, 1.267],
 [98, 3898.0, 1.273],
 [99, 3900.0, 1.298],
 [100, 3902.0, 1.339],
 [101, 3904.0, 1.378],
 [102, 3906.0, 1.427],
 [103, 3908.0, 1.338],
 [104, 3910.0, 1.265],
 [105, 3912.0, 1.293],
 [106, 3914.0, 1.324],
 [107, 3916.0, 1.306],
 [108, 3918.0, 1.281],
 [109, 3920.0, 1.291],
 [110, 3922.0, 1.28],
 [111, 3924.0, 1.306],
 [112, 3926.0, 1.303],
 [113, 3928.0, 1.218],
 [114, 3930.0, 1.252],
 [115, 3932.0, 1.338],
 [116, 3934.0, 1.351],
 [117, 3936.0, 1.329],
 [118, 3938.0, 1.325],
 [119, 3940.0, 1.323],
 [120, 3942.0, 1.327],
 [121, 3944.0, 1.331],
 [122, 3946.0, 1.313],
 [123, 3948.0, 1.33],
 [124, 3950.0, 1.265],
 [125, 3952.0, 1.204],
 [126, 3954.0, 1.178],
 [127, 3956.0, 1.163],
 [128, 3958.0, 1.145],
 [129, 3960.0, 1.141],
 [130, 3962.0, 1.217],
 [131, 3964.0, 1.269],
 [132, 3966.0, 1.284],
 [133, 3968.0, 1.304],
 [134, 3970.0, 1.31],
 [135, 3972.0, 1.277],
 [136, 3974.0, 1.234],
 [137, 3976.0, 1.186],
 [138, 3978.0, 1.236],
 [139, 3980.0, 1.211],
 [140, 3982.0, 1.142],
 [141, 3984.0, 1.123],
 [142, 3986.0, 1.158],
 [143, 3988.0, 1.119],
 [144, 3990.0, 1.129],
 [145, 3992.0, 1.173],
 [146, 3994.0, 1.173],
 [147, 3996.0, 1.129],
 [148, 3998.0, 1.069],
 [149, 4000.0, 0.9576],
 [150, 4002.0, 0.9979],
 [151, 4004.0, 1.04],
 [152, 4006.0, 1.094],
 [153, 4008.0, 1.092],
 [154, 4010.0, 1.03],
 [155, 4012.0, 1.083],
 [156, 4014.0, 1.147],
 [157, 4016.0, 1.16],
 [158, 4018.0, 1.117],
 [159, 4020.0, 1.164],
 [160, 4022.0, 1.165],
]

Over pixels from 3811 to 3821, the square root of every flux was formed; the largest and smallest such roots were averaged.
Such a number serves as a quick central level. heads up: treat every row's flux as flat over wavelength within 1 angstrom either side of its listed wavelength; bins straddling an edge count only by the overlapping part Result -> 1.13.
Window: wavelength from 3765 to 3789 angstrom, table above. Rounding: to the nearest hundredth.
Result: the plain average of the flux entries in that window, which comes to 1.39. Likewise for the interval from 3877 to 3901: 1.30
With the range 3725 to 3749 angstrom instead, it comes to 1.43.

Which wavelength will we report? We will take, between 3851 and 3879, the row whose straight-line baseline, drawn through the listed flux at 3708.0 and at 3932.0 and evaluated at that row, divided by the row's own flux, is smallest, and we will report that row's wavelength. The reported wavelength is 3854.0 angstrom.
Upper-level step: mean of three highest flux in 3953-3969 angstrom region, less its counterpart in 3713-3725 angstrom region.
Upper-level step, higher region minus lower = -0.20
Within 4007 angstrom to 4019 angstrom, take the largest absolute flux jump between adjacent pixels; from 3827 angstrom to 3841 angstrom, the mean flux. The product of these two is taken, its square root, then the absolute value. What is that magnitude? 0.29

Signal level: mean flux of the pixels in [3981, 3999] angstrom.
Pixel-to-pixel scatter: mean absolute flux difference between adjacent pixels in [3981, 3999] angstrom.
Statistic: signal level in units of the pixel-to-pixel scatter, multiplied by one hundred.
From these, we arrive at 3618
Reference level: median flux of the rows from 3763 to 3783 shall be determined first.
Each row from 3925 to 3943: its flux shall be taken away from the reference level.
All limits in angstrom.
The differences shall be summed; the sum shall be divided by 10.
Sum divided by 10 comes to 0.088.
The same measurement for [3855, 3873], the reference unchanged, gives -0.017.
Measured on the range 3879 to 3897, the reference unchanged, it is 0.096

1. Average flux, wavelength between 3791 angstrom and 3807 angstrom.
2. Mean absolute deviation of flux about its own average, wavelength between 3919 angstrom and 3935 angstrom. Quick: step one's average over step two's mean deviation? 38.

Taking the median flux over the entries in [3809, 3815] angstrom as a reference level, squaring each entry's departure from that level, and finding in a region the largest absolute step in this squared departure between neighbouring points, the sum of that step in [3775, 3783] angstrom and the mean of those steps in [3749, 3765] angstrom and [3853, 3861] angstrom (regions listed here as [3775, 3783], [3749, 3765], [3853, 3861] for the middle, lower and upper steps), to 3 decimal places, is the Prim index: 0.040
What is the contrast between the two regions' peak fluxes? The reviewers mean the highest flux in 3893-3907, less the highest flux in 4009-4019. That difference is 0.27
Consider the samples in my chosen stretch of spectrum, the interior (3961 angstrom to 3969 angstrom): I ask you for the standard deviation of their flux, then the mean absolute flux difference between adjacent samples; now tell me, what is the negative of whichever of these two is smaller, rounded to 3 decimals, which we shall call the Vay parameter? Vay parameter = -0.029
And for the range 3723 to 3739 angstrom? -0.032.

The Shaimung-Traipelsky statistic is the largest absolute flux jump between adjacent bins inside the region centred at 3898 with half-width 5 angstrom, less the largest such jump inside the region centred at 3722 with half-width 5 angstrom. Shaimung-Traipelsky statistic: -0.034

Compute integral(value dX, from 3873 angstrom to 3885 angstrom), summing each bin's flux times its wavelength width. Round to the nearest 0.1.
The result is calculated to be 15.9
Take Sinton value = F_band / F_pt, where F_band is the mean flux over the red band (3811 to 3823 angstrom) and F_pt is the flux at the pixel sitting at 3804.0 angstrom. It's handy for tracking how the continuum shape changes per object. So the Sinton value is 1.04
